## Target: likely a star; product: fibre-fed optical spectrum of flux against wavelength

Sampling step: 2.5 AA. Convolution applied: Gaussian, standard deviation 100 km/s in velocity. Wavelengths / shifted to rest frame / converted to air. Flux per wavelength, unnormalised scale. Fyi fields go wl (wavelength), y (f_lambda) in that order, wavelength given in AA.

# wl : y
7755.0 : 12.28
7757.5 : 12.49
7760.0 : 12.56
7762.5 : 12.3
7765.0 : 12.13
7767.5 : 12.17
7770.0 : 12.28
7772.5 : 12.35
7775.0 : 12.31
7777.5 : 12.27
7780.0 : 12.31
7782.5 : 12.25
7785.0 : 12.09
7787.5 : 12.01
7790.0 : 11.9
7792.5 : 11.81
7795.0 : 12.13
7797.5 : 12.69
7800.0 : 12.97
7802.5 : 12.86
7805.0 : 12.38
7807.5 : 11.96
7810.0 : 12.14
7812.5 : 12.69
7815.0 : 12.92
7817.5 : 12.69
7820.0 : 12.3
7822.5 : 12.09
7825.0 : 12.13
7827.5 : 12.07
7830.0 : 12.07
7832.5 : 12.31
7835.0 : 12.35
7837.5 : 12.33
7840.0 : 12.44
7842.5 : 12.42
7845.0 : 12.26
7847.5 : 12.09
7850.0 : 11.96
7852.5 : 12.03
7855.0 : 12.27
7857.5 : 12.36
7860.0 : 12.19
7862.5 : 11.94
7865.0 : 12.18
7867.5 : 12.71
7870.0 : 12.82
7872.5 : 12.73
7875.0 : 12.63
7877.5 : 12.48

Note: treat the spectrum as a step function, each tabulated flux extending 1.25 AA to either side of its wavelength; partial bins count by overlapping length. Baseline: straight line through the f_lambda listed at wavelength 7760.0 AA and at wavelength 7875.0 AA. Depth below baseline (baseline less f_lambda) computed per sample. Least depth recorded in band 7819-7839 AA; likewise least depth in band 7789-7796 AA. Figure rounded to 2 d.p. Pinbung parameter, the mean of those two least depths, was 0.35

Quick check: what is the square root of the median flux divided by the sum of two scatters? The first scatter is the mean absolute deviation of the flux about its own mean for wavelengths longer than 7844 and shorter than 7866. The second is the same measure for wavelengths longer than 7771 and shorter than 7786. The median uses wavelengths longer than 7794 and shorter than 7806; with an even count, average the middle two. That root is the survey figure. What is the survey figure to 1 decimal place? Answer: 8.3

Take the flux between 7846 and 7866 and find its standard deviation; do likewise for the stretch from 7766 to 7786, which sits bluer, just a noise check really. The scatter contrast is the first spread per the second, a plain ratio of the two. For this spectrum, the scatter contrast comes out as 1.8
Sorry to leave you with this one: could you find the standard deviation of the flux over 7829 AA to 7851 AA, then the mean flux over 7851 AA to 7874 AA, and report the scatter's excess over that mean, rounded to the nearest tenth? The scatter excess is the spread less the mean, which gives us -12.2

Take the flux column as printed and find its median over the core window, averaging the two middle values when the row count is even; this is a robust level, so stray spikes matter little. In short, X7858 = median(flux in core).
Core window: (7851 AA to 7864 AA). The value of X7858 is 12.2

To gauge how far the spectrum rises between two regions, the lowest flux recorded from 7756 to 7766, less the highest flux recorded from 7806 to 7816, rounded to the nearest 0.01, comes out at -0.79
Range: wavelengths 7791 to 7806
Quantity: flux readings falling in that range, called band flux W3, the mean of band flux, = 12.5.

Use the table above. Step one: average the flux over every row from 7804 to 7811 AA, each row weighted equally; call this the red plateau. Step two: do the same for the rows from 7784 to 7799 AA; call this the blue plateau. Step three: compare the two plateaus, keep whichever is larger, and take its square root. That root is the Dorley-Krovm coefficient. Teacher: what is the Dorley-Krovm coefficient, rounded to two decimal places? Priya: 3.49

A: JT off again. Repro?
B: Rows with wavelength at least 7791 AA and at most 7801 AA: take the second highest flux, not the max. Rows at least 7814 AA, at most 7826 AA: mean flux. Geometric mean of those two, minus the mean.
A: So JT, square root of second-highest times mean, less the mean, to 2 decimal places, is 0.13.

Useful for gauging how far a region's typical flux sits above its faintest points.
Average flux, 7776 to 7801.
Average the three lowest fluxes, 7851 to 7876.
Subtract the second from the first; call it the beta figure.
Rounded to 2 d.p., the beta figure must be 0.19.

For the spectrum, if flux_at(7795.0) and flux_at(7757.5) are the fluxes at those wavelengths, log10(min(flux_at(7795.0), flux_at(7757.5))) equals 1.08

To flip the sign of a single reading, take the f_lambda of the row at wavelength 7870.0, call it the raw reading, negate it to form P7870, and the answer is -12.8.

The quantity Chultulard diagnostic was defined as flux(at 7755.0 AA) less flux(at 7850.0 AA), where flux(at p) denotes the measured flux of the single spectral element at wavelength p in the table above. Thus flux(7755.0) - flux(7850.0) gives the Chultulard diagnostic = 0.3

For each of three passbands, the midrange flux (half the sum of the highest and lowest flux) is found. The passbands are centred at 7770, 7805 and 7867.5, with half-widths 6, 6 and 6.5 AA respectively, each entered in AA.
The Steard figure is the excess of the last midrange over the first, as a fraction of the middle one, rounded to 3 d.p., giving 0.011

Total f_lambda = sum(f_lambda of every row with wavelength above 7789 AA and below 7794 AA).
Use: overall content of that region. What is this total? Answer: 24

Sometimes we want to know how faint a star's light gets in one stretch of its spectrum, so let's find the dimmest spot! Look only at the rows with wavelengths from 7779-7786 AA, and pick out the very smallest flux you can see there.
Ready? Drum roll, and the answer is 12.09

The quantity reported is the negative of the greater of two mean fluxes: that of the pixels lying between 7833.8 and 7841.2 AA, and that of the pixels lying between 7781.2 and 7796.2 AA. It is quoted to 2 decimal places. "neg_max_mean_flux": -12.37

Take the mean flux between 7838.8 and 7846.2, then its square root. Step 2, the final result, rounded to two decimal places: 3.52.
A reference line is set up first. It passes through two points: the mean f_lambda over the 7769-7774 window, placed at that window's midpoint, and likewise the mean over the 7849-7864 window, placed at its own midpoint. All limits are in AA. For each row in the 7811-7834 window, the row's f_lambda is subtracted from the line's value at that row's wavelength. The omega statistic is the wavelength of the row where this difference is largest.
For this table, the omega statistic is 7827.5 AA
